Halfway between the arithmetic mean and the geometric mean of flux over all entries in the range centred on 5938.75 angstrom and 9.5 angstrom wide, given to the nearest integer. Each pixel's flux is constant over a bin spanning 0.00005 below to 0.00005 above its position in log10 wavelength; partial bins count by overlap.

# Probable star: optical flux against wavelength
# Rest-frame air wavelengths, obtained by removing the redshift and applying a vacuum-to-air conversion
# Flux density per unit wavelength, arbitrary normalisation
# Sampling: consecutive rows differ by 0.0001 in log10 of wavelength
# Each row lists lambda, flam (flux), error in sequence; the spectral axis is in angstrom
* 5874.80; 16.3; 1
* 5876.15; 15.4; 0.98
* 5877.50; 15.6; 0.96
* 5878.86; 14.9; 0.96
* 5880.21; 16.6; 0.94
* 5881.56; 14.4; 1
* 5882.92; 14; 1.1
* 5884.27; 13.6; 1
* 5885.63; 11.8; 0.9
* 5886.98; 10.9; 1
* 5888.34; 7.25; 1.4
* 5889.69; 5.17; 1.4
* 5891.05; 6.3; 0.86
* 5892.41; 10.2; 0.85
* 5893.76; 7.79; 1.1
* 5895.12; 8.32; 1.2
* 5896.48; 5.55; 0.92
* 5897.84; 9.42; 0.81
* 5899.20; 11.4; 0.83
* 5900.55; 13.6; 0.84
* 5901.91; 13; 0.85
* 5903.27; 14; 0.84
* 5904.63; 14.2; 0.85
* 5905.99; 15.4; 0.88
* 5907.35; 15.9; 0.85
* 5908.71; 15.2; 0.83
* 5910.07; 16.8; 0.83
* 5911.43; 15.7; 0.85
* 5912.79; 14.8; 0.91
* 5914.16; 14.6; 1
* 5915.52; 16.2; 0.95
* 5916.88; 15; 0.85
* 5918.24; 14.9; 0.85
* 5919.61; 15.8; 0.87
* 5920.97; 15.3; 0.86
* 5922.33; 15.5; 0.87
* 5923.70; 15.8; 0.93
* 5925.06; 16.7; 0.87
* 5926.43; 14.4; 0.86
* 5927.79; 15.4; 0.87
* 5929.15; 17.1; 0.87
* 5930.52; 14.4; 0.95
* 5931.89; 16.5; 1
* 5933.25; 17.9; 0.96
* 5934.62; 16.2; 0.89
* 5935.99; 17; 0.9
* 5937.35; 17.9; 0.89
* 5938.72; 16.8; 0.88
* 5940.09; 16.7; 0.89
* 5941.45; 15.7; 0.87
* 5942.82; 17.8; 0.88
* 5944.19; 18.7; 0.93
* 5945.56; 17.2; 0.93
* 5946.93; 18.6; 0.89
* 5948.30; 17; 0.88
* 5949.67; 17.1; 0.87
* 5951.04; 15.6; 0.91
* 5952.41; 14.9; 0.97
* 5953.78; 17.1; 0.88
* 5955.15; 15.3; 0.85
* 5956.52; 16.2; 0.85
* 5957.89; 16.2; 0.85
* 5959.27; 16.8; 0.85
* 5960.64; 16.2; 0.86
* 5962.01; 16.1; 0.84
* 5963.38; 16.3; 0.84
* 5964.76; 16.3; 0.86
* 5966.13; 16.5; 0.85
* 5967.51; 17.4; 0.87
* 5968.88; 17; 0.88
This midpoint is 17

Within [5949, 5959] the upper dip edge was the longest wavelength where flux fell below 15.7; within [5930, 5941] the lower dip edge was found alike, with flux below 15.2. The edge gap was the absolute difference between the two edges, 24.6 angstrom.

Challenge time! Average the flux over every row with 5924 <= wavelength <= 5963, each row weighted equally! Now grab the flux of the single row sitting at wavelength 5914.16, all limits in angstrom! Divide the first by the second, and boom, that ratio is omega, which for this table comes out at 1.13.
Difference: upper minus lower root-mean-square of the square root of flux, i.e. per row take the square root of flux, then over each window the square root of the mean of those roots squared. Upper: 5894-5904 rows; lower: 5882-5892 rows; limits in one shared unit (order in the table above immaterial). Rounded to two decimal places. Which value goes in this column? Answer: 0.14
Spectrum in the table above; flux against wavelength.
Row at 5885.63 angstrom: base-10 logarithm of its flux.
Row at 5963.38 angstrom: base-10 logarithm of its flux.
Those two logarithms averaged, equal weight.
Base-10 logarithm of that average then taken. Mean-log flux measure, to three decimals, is 0.058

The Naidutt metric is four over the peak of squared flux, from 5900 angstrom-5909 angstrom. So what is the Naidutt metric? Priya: 0.0158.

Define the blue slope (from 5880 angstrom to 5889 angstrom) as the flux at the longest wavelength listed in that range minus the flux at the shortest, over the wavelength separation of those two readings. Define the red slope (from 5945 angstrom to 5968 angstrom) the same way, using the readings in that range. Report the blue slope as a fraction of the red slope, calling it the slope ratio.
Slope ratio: -126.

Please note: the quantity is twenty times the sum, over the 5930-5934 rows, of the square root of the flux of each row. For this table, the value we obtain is 242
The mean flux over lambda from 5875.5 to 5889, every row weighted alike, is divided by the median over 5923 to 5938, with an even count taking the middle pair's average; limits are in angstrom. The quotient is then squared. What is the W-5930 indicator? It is 0.66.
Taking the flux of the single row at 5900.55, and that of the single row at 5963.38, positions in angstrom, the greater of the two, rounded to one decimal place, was 16.3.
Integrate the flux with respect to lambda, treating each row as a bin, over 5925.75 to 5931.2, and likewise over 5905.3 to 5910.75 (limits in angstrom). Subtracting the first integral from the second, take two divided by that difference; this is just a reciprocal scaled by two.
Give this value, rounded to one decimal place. 0.8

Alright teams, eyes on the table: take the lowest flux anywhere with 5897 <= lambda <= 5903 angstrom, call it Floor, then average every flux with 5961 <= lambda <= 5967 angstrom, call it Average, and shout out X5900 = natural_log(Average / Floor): 0.55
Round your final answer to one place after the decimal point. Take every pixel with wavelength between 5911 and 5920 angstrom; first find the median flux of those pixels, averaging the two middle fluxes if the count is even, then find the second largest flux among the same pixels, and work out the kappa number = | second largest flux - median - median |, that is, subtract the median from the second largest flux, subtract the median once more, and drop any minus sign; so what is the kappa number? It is 14.2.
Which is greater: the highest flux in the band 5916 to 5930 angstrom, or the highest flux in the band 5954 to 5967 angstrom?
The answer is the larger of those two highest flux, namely 17.1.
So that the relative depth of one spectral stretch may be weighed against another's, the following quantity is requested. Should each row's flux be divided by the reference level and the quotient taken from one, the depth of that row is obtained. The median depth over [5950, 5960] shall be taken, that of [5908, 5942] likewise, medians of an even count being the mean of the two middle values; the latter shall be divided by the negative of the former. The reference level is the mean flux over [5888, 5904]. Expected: -0.94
